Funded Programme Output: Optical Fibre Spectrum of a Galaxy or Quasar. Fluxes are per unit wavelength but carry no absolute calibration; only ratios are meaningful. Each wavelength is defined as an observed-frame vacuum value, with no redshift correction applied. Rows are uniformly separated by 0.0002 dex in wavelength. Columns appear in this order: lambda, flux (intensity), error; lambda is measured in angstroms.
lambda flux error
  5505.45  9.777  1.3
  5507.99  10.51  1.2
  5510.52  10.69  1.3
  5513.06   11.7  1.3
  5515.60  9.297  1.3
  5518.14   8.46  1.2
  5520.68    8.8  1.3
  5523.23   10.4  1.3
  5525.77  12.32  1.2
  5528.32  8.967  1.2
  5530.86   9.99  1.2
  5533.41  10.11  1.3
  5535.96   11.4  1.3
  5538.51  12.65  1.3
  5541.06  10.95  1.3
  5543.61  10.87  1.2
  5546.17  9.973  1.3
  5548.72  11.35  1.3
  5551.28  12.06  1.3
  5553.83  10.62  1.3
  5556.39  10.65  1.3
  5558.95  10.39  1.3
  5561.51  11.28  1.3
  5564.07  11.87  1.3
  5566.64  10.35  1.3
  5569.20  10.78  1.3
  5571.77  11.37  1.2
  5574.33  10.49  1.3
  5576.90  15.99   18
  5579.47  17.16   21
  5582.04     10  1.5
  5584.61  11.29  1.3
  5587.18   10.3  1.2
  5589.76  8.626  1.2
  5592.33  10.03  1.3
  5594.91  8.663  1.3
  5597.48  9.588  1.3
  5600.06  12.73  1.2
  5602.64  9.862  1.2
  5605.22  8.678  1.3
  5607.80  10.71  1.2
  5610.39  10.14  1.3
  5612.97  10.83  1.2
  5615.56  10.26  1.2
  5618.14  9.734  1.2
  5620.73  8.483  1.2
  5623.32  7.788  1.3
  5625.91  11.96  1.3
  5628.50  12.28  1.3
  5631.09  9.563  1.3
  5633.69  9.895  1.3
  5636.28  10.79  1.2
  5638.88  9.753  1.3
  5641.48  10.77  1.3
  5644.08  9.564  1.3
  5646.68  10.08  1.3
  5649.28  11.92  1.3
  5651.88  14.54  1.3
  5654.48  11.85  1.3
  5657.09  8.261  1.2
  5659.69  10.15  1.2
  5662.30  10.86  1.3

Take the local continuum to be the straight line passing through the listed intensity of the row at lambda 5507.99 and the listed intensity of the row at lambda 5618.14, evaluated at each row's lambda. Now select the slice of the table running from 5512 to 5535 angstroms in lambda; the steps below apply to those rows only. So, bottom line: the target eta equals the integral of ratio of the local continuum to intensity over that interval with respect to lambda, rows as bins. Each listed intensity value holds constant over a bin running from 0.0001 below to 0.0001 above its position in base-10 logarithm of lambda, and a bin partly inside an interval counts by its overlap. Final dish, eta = 24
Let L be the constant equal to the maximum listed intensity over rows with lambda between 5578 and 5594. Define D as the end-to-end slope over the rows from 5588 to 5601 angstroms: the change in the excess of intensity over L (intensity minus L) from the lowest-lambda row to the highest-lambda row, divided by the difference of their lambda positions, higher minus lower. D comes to 0.4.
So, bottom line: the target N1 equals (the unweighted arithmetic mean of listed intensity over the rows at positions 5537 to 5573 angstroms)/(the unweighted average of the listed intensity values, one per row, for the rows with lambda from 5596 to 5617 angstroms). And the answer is 1.07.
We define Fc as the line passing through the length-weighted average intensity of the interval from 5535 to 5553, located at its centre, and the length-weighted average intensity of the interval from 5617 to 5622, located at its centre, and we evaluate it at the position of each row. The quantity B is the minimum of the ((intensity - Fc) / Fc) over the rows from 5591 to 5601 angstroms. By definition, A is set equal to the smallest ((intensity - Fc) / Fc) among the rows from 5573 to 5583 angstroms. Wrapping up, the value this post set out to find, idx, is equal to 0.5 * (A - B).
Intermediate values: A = -0.02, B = -0.12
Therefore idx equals 0.049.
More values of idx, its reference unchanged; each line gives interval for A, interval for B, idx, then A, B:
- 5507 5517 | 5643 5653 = -0.189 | -0.23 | 0.14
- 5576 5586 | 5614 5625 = 0.057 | -0.02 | -0.13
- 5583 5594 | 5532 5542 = -0.002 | -0.13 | -0.13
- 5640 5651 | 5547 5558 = 0.090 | 0.14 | -0.04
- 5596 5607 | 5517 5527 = 0.106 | -0.09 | -0.30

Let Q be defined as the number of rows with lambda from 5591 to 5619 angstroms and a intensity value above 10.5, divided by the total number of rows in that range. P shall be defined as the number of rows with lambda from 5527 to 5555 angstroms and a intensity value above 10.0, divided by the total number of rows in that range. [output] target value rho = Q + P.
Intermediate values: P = 0.73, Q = 0.27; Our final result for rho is 1.00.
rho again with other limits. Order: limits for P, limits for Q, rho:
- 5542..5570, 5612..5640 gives 1.27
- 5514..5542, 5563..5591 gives 1.09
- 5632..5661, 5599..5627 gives 1.00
